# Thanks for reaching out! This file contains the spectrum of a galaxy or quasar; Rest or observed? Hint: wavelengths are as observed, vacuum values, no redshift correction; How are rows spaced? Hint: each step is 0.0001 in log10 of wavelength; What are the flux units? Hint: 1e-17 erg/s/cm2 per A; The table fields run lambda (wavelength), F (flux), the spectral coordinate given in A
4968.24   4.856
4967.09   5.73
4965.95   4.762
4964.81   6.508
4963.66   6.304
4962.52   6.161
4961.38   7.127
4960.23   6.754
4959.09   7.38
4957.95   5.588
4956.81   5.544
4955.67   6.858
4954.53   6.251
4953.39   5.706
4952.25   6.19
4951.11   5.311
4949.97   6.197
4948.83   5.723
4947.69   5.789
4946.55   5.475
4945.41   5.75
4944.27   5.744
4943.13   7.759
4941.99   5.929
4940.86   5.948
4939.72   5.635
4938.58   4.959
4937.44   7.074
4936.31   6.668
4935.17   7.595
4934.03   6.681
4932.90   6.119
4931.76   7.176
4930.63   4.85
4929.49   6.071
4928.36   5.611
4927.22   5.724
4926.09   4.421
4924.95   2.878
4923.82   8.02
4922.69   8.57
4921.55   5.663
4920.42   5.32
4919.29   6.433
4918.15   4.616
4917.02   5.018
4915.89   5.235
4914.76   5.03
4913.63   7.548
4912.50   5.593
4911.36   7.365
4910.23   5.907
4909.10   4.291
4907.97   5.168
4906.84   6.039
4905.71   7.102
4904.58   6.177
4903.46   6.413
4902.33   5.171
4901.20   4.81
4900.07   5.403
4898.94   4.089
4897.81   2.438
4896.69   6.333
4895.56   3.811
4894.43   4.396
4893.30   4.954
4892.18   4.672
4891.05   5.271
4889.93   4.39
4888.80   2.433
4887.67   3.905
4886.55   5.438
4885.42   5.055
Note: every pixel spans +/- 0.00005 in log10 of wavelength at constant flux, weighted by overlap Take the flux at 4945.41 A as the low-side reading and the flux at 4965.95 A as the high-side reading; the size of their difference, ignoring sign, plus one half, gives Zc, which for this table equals 1.5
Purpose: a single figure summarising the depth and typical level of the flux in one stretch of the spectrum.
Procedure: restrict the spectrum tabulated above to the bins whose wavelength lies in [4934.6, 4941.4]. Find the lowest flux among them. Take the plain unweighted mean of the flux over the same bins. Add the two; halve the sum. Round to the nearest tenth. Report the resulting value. 5.6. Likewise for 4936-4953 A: 5.5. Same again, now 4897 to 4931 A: 4.0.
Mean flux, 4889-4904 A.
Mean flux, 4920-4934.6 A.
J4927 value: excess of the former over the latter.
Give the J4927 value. -1.2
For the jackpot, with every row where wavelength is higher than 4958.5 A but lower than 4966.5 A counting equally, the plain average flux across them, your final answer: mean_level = 6.4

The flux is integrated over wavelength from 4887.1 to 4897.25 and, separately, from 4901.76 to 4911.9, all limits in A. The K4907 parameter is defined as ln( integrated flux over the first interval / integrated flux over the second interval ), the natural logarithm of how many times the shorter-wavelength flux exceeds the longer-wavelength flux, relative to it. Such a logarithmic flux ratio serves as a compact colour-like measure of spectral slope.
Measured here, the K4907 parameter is -0.29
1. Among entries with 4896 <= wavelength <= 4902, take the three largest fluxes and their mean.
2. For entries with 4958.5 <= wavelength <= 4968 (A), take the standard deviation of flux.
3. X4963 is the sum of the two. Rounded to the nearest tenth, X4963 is 6.3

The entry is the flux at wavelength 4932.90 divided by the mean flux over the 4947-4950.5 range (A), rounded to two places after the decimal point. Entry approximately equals 1.04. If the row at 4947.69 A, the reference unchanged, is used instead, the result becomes 0.98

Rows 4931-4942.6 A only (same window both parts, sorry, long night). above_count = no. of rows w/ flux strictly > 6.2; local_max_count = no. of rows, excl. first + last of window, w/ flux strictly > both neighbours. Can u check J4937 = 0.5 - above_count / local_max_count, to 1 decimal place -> -1.2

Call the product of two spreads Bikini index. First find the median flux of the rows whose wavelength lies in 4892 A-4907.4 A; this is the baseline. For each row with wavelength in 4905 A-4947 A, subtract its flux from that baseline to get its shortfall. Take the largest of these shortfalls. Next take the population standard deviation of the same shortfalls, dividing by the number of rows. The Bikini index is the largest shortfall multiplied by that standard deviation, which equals 2.5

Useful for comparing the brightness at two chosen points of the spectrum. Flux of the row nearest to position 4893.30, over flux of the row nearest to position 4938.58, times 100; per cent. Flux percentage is 99.9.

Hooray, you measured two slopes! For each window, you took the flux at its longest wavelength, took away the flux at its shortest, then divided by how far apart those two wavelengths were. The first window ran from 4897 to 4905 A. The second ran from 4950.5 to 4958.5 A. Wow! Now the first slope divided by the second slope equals 14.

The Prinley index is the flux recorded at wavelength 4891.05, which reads 5.271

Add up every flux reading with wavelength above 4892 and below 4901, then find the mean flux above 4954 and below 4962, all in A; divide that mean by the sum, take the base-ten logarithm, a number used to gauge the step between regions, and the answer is -0.74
